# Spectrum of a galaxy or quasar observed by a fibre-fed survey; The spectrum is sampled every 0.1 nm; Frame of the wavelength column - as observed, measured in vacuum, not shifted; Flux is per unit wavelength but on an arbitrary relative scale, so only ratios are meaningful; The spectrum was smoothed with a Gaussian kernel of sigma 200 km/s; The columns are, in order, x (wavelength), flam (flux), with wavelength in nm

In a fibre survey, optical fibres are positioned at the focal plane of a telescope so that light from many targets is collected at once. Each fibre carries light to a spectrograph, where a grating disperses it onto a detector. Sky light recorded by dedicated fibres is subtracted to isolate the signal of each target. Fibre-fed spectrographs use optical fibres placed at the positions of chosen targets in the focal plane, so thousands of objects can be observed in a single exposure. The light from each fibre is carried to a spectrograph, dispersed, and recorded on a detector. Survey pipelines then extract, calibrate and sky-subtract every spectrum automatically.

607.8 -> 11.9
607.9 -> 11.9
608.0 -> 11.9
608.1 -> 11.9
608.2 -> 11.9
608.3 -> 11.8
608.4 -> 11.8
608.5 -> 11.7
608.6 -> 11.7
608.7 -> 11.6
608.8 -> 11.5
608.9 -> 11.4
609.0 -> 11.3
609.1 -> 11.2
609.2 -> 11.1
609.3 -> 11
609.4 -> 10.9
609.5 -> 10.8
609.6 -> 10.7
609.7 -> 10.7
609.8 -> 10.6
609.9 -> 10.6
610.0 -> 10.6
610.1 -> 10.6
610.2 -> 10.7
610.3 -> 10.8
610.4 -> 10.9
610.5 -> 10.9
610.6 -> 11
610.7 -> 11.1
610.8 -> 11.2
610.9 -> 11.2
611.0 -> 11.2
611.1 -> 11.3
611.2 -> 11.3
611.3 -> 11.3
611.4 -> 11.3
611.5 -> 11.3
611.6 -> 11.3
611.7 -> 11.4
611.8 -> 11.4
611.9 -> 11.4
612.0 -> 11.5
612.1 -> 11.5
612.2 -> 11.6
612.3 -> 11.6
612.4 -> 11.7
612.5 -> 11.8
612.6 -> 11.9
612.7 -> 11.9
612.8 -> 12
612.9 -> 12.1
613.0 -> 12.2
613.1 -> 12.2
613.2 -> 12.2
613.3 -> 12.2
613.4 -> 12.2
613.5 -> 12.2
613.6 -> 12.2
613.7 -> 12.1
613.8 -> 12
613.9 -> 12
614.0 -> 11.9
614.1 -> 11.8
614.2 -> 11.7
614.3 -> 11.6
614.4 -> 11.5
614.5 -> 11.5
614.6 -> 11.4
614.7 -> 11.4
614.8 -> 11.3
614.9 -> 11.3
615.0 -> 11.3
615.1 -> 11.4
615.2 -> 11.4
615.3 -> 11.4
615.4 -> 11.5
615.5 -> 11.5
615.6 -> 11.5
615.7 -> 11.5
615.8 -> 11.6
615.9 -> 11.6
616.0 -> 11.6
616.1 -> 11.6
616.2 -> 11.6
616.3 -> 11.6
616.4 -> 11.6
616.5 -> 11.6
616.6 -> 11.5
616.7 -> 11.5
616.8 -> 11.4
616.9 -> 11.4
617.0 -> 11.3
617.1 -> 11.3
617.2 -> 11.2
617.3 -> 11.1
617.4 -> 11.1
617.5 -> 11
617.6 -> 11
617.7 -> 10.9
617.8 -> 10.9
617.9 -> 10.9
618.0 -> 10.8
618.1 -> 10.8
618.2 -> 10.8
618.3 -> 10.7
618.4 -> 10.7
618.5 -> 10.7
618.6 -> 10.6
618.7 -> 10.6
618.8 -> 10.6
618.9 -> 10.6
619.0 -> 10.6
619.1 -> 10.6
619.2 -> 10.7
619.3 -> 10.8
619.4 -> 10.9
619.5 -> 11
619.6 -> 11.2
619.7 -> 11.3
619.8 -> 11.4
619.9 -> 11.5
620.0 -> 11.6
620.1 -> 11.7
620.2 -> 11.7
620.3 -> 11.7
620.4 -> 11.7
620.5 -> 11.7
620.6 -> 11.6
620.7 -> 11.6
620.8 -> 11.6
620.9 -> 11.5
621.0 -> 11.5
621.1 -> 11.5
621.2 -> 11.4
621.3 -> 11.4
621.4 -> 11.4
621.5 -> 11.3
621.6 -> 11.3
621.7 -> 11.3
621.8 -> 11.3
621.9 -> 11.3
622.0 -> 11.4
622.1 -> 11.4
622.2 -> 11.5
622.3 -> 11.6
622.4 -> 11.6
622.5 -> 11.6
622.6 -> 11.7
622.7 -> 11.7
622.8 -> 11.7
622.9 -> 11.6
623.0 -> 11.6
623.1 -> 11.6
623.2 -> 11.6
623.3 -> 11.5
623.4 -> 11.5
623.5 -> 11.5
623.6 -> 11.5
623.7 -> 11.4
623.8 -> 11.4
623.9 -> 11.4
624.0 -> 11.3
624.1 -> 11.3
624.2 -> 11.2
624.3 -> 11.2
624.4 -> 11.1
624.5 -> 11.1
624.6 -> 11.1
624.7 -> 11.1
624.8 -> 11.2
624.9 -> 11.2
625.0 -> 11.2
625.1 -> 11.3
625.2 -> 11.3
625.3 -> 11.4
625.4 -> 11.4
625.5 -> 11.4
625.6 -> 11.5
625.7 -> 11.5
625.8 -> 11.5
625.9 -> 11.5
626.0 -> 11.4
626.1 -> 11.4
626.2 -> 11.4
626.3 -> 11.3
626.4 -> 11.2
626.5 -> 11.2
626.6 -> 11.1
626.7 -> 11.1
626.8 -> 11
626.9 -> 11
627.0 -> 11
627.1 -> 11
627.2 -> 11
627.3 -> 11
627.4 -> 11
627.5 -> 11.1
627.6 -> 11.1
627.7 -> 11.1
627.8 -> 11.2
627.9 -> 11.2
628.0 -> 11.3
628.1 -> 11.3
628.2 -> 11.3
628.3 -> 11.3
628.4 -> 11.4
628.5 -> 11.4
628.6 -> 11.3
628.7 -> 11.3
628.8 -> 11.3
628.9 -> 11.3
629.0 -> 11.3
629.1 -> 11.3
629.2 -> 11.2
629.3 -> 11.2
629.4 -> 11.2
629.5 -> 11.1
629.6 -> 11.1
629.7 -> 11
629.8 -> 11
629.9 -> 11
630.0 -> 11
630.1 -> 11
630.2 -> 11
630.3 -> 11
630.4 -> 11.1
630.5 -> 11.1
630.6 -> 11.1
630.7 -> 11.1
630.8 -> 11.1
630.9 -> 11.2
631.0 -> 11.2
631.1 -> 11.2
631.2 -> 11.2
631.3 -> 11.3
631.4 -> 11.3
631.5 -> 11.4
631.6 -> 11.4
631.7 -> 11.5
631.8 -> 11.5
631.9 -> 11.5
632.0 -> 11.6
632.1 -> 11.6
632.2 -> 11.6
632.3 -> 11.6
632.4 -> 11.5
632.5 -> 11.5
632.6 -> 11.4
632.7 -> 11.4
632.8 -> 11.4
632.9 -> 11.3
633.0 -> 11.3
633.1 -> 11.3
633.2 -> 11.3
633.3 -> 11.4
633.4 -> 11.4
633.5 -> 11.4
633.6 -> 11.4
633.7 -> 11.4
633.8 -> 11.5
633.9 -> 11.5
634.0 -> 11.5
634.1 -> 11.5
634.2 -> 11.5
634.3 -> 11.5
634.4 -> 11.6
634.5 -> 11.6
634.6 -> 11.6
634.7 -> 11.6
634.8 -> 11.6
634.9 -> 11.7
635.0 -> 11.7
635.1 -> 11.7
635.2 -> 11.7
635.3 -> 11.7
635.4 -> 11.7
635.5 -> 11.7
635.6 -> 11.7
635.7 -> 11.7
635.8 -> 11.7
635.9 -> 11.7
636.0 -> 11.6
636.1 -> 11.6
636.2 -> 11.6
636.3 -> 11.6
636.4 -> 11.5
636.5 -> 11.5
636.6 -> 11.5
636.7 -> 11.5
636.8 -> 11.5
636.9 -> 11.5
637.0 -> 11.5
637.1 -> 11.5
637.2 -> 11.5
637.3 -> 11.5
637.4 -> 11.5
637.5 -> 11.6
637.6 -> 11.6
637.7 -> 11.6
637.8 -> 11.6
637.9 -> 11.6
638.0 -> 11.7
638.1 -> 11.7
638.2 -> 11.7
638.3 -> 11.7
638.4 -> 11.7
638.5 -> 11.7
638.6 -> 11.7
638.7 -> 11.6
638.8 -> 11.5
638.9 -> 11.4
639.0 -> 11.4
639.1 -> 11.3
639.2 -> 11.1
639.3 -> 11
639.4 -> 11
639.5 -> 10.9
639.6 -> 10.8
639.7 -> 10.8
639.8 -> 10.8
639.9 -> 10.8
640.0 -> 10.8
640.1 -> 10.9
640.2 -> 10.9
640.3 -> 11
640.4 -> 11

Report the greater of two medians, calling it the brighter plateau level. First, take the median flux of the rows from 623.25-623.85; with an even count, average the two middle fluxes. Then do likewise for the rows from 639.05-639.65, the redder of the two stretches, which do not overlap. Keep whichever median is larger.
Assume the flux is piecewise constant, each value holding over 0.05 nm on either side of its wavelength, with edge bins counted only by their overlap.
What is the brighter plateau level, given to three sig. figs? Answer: 11.5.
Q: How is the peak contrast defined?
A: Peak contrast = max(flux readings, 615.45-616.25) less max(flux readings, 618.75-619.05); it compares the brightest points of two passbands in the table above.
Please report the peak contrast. 1.0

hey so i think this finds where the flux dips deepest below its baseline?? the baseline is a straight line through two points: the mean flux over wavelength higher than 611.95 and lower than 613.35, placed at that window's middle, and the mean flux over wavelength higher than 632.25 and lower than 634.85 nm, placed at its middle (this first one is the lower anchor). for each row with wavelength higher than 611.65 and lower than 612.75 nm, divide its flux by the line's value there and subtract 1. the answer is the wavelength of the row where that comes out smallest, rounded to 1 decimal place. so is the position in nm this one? 611.7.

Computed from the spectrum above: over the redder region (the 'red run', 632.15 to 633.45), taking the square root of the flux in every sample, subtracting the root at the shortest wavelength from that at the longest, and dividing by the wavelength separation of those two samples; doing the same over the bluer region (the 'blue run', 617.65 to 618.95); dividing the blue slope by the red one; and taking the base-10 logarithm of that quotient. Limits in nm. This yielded 0.19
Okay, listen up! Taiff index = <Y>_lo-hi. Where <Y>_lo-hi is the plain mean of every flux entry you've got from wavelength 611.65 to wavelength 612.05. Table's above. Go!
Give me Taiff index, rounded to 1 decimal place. 11.4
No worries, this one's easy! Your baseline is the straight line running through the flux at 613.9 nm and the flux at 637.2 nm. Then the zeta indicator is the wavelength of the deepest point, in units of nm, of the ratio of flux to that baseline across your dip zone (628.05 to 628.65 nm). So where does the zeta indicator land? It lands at 628.1 nm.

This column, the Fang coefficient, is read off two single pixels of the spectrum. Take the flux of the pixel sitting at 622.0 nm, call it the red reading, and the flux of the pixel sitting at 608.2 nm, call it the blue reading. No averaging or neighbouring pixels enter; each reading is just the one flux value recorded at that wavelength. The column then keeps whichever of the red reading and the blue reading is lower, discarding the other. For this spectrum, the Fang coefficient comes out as 11.4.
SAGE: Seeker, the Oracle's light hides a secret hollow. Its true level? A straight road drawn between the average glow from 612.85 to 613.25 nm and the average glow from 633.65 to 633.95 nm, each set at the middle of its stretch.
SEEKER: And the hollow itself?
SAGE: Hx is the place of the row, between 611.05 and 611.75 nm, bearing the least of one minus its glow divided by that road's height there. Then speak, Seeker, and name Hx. 611.7 nm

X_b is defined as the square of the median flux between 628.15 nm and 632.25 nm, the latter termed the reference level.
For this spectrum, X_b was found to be 125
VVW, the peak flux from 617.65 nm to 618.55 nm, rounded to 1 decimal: 10.9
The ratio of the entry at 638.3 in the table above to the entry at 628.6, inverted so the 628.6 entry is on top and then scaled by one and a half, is 1.45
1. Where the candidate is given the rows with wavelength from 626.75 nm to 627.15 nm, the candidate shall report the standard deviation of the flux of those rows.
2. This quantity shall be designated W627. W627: 0.00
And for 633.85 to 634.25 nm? 0.00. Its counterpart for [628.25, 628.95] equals 0.05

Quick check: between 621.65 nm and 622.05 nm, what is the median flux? 11.3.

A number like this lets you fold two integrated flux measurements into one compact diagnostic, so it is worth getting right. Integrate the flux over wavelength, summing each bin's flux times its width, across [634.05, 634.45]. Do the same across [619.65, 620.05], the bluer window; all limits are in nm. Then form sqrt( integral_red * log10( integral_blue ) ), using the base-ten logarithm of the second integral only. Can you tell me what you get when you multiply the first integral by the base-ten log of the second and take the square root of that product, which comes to 1.75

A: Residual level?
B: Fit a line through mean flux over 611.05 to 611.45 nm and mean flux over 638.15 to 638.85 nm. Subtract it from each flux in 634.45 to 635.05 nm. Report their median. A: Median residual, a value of -0.01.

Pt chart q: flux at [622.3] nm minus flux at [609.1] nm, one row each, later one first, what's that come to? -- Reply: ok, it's 0.4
